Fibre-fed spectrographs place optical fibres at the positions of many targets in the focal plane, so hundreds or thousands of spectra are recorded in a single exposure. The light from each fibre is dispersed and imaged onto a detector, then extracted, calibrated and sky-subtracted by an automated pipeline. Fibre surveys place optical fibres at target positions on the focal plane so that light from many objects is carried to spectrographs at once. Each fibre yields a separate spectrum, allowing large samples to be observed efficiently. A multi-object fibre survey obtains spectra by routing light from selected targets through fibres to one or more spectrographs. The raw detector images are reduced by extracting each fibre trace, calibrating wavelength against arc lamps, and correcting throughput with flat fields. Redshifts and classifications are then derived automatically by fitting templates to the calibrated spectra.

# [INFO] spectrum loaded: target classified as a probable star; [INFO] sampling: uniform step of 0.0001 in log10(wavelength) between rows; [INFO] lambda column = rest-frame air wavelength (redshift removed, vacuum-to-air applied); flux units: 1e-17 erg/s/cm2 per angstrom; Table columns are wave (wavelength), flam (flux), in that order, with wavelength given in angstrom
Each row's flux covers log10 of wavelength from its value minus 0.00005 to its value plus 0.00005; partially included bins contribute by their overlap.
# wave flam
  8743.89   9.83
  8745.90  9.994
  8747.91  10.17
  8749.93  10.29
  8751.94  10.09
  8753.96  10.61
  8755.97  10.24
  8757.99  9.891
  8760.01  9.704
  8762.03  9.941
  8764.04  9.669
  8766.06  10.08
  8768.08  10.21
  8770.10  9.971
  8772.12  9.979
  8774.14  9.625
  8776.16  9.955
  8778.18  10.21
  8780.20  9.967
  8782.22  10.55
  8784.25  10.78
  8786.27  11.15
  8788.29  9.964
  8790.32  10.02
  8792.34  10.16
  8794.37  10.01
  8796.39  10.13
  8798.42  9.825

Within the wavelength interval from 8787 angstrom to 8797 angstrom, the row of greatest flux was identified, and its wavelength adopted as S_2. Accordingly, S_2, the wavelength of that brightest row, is 8792.34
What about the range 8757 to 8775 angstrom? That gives 8768.08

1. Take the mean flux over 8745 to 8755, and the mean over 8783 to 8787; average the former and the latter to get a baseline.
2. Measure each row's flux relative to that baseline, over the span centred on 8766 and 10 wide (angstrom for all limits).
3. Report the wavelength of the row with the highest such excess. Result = 8768.08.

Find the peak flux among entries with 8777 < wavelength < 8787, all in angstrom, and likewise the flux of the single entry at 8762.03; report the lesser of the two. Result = 9.9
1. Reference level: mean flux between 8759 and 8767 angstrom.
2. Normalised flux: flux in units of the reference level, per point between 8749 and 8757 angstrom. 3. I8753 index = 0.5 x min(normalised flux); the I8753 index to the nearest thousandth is 0.512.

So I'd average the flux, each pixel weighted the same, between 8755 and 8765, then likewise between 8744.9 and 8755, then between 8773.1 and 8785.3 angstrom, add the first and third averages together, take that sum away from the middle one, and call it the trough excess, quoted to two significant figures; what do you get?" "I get -9.8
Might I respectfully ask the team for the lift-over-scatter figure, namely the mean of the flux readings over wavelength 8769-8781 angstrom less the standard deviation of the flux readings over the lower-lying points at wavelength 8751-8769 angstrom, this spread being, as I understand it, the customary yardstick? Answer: 9.7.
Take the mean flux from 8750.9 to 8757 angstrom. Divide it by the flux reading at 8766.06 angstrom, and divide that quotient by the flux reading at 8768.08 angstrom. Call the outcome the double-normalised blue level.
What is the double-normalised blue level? 0.100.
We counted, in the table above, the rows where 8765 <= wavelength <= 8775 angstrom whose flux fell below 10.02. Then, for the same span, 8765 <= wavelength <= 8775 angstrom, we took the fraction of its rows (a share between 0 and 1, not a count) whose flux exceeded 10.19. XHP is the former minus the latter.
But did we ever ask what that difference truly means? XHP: 2.8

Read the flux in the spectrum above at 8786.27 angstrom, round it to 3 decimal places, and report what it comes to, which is 11.150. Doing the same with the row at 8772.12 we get 9.979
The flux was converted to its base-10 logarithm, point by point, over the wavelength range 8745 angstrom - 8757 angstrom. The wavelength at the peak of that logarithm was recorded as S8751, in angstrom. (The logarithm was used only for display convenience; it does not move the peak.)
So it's 8753.96 angstrom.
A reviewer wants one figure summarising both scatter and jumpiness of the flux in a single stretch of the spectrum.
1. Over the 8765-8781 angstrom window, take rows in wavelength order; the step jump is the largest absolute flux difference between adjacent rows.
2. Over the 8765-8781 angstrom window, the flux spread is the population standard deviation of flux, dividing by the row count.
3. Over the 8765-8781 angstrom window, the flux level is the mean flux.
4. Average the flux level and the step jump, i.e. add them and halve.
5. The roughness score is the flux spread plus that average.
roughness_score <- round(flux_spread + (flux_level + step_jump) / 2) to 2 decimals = 5.35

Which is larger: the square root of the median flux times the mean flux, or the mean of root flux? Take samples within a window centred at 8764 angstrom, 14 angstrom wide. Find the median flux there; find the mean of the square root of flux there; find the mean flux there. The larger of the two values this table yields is 9.9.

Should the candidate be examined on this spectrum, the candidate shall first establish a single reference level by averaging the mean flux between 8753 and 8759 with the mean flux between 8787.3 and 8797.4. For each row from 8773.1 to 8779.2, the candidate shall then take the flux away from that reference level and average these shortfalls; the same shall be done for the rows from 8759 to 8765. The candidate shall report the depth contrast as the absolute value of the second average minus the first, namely 0.16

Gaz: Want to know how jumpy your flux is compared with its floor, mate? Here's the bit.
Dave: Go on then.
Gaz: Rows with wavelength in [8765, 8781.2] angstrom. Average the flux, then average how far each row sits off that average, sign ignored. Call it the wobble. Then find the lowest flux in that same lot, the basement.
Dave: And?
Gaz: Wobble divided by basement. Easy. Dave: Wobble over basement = 0.013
